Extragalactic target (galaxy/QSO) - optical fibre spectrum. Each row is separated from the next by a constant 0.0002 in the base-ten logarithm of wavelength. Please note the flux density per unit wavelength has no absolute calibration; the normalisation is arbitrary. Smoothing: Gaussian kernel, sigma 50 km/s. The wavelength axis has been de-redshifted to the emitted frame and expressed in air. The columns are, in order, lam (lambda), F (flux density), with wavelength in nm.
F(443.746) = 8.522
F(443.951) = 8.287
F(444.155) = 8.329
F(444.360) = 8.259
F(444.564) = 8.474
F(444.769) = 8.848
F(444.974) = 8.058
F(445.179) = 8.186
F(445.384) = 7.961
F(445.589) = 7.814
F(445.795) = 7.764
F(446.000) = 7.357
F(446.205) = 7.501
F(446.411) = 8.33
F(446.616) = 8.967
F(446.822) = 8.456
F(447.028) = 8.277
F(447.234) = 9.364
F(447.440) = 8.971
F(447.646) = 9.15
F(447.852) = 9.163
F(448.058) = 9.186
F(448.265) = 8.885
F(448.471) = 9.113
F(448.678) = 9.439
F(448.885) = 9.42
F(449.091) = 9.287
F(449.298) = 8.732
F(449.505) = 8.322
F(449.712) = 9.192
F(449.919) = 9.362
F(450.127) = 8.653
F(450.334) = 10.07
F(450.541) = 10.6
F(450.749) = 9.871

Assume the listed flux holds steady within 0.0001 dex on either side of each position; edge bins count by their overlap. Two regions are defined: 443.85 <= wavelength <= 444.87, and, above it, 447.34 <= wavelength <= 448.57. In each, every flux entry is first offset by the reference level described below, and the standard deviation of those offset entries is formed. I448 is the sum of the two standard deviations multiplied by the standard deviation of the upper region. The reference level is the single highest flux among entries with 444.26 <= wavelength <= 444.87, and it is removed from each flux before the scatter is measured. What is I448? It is 0.04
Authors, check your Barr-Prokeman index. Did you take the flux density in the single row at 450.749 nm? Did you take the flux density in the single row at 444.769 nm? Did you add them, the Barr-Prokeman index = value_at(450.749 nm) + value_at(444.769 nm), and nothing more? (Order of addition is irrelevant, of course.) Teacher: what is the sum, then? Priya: 18.7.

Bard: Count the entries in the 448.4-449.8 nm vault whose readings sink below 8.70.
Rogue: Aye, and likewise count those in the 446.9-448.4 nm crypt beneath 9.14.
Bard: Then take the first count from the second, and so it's 2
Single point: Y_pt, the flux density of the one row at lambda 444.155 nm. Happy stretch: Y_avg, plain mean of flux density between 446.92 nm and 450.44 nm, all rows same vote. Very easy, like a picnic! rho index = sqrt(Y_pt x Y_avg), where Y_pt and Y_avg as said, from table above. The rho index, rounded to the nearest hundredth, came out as 8.70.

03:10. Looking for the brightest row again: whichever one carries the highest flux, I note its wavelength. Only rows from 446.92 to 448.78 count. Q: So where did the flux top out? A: 448.678 nm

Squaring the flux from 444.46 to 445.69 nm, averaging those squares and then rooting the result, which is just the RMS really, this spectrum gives 8.2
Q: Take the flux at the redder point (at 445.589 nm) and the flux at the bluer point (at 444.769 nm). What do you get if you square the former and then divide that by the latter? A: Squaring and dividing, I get 6.9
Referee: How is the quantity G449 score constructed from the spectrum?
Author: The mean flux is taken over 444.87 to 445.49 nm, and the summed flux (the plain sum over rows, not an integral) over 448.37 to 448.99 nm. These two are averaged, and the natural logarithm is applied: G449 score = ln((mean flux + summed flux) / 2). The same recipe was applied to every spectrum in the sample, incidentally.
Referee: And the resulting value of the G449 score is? 2.89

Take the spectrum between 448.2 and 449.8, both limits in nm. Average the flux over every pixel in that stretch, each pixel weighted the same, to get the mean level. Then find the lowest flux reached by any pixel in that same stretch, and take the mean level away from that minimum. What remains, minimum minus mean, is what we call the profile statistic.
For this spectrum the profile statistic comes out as -0.73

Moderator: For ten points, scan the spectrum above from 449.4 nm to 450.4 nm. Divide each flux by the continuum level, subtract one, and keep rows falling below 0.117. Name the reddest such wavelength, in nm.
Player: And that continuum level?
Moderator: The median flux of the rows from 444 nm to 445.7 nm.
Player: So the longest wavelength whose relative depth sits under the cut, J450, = 450.127 nm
